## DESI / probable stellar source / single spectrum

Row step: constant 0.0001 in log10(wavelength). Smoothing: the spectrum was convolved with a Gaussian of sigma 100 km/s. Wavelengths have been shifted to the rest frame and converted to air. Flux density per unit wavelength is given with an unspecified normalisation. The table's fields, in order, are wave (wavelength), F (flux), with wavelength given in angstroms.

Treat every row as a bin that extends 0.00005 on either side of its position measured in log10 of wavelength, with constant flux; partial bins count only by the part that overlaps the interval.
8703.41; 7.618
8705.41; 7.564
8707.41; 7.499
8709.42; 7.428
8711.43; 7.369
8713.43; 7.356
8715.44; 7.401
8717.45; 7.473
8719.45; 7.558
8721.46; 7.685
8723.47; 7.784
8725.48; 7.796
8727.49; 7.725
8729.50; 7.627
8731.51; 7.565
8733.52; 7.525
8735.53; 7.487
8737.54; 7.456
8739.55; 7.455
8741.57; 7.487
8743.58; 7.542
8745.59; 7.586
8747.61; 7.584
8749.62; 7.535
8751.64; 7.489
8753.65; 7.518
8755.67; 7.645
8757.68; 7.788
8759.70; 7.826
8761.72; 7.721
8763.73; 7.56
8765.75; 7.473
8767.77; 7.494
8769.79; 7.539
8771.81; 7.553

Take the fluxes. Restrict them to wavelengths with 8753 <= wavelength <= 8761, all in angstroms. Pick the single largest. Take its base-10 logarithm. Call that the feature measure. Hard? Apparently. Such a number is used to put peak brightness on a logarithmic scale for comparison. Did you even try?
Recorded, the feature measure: 0.894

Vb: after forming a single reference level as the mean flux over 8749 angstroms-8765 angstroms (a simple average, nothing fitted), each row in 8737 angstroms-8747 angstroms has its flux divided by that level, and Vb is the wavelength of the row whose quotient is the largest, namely 8745.59 angstroms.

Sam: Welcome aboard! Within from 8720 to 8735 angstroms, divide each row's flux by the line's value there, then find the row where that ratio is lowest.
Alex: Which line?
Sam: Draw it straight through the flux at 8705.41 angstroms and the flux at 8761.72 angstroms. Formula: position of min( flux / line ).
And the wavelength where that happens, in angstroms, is 8733.52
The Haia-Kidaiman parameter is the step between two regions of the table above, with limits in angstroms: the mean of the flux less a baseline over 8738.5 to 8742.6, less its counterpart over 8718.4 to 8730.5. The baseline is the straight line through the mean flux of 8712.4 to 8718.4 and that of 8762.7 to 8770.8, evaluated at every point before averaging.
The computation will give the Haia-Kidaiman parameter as -0.26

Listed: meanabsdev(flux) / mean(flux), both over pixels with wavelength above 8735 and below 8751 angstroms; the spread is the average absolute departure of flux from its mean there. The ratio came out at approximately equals 0.006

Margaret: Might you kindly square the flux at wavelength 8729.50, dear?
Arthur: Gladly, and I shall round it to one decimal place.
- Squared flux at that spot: 58.2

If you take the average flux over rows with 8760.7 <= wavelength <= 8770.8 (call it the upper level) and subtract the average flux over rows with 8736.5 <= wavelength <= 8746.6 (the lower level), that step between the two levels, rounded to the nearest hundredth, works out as 0.05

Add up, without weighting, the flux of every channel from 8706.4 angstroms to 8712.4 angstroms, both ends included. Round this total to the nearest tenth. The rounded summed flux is 22.3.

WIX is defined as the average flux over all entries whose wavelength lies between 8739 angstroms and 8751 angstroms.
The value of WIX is 7.53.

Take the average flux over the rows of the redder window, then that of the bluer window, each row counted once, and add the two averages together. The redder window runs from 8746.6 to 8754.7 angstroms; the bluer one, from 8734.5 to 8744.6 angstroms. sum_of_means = 15.0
